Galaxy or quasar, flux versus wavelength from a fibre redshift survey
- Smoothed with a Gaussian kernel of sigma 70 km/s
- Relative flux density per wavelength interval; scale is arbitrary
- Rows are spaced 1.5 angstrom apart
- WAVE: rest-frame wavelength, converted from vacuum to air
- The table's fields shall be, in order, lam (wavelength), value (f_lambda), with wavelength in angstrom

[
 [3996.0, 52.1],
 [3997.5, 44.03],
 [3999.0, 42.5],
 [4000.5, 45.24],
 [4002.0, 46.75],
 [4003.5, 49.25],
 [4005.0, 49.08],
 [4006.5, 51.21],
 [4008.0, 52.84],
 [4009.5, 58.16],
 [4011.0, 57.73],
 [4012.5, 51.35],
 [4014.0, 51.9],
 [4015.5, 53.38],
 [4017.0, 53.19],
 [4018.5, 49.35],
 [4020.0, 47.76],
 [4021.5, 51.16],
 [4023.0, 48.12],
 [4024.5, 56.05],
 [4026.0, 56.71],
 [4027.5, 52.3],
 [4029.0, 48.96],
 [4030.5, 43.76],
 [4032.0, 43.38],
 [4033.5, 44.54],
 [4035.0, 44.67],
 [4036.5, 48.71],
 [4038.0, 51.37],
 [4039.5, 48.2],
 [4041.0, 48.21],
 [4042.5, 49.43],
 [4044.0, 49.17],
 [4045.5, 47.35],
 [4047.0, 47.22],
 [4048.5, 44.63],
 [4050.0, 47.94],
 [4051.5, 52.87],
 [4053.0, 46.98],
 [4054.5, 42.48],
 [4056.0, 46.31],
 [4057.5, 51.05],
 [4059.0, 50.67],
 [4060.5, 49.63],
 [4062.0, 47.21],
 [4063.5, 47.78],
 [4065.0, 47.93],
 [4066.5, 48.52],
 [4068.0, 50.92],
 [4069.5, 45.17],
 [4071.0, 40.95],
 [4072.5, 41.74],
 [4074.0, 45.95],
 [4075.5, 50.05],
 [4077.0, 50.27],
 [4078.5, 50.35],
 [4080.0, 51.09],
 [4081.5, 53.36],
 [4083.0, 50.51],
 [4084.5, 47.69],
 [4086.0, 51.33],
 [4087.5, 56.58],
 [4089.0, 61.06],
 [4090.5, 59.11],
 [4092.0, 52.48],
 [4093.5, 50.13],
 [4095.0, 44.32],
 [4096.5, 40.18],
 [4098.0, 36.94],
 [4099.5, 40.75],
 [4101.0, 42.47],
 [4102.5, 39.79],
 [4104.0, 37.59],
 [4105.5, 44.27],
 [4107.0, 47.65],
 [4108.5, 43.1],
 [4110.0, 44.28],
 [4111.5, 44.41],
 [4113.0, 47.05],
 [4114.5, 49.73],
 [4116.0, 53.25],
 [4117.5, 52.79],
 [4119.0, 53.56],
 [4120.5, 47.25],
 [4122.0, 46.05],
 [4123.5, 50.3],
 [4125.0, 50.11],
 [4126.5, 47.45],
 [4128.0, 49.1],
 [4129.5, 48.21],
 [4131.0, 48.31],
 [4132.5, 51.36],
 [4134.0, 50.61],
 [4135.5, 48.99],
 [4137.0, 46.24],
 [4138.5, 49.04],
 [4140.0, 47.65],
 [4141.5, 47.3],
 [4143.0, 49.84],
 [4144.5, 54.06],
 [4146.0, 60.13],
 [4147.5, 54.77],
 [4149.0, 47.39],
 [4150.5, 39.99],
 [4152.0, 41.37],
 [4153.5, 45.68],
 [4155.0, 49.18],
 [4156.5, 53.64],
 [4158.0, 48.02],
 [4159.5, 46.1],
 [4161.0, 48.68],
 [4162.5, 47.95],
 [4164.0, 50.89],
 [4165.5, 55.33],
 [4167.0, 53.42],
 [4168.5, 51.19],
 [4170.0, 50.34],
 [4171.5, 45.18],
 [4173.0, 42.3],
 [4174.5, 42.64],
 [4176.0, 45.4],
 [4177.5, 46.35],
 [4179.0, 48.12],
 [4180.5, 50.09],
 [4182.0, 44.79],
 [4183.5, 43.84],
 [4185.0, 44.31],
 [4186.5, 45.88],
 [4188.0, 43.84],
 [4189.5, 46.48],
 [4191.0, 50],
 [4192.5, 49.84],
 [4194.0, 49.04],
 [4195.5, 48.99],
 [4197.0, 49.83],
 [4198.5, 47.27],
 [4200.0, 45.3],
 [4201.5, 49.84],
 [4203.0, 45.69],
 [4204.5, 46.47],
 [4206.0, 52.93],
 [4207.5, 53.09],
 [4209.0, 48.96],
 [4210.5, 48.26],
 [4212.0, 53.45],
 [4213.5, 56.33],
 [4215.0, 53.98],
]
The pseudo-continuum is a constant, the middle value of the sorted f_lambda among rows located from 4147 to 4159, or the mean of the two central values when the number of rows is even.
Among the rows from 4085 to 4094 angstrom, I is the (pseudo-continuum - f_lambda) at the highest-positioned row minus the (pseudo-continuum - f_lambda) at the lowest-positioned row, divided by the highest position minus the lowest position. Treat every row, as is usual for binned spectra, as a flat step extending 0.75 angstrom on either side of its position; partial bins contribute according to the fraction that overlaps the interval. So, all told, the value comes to 0.2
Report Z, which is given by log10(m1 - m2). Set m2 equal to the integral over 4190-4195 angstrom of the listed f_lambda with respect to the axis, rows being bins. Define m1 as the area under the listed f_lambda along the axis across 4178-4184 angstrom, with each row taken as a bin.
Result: 1.5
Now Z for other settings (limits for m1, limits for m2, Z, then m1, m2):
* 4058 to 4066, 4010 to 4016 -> 1.8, 390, 323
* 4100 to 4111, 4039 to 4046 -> 2.1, 470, 340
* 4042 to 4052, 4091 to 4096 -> 2.4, 482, 245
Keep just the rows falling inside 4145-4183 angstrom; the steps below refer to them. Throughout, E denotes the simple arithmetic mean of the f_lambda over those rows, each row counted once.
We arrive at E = 48.4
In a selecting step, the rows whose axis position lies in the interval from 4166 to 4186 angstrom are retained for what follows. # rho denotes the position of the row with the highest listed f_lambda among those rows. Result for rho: 4167.0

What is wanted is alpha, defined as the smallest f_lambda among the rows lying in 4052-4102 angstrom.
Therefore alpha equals 36.94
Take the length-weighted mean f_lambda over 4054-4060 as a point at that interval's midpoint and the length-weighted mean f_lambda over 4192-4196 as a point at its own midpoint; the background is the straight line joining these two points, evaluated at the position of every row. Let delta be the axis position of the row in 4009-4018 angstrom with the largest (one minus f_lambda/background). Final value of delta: 4012.5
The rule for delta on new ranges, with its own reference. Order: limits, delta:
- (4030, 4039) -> 4032.0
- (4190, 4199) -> 4198.5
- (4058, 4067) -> 4062.0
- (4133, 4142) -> 4137.0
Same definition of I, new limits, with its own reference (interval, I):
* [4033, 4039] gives -1.5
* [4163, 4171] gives 0.1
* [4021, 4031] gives 0.8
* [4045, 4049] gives 0.9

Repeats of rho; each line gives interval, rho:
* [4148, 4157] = 4156.5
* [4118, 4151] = 4146.0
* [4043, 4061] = 4051.5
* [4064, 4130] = 4089.0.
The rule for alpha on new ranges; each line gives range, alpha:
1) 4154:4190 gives 42.3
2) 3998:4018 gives 42.5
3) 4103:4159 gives 37.59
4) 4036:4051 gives 44.63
